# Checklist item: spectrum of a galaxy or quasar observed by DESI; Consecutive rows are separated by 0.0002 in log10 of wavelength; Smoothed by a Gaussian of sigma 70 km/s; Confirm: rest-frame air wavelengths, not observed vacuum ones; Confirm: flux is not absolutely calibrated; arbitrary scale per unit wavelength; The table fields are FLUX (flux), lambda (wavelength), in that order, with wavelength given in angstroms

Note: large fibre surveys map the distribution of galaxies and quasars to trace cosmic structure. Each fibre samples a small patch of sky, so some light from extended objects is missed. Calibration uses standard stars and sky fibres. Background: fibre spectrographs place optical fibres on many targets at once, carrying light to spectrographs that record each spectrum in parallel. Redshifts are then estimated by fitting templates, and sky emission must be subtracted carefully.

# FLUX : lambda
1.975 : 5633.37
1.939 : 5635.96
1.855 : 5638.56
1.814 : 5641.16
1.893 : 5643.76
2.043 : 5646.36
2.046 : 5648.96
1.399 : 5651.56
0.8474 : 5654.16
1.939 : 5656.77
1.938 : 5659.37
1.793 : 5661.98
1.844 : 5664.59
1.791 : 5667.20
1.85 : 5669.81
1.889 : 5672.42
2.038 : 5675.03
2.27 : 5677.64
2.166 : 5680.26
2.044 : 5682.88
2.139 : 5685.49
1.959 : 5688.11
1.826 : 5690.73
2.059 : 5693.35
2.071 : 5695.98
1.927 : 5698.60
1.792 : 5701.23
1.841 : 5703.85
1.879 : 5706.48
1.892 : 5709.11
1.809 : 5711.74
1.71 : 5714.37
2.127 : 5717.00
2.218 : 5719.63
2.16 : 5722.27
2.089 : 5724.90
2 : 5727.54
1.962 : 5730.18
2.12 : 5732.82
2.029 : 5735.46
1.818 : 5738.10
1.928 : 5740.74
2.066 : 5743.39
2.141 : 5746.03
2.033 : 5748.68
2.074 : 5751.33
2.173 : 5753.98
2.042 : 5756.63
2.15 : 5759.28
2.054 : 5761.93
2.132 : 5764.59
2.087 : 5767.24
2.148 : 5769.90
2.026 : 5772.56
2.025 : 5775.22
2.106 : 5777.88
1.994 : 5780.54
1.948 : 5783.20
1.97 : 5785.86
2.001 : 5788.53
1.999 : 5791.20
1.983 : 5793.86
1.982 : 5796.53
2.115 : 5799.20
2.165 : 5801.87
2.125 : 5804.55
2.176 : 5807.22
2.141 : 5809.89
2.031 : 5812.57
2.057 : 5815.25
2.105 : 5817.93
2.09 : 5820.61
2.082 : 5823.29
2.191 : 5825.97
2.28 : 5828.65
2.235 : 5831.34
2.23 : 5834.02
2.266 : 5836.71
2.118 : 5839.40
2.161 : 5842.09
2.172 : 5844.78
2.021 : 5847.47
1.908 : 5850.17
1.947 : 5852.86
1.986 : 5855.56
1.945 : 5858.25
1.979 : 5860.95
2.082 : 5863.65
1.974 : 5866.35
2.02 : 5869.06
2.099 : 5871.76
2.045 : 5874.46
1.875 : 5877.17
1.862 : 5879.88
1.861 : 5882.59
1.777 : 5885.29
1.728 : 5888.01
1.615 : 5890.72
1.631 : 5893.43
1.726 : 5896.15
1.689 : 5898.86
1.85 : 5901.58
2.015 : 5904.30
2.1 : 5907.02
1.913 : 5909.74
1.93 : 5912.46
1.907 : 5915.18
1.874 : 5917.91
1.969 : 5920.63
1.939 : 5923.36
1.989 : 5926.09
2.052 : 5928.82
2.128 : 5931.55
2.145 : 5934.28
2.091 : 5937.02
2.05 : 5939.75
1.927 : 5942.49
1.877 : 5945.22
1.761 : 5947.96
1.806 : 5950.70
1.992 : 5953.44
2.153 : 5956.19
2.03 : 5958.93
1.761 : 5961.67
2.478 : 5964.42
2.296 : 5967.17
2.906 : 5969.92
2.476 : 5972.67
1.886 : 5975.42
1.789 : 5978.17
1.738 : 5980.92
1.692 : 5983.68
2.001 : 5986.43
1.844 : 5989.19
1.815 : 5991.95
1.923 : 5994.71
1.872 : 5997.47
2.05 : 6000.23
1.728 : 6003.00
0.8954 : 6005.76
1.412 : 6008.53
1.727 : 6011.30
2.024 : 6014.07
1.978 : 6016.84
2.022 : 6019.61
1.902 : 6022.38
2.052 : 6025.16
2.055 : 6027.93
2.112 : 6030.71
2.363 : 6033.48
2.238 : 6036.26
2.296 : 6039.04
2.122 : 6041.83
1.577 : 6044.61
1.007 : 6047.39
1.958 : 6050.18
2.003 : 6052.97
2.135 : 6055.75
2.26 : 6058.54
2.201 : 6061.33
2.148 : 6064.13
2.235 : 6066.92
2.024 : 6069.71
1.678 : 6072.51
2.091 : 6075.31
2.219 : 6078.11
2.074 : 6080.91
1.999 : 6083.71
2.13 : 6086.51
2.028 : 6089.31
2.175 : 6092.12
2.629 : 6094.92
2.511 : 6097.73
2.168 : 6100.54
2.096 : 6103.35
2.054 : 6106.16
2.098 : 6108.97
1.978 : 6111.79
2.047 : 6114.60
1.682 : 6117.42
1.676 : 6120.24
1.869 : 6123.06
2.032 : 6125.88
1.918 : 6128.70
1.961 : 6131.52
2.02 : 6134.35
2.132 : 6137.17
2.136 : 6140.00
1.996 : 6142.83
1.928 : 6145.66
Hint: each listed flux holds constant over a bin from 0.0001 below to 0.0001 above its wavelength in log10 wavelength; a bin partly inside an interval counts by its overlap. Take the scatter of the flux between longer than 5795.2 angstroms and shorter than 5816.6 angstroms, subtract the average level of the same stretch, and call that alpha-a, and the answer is -2.03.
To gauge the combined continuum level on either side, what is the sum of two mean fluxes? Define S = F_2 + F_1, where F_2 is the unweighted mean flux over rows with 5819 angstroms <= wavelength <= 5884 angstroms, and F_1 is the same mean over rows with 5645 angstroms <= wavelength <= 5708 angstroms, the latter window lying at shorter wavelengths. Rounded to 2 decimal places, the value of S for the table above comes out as 3.95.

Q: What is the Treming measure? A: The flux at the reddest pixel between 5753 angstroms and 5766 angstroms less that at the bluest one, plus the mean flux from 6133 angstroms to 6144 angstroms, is 2.03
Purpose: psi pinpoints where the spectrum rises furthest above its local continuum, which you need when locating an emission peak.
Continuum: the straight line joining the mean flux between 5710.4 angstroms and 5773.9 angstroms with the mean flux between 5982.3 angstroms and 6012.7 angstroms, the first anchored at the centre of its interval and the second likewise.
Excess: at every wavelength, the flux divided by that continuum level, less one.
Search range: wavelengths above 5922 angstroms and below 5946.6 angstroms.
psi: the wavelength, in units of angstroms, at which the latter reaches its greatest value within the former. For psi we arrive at 5934.28 angstroms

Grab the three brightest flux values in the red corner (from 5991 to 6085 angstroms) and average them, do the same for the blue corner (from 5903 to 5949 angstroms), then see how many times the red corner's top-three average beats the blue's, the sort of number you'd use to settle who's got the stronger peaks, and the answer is 1.09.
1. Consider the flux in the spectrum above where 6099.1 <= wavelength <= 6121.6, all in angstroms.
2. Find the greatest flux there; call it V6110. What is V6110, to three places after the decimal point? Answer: 2.168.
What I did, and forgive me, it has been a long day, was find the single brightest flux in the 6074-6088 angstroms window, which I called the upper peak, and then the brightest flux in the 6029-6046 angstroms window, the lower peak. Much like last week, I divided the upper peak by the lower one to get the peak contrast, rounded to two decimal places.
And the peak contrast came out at 0.94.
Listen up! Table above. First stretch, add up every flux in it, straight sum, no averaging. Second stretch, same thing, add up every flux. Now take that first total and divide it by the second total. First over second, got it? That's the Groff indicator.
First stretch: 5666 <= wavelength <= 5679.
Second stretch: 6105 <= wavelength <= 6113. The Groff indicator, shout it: 1.6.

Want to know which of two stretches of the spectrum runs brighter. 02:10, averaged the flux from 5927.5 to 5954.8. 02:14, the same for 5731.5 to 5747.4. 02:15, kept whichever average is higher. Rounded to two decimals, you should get 2.02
